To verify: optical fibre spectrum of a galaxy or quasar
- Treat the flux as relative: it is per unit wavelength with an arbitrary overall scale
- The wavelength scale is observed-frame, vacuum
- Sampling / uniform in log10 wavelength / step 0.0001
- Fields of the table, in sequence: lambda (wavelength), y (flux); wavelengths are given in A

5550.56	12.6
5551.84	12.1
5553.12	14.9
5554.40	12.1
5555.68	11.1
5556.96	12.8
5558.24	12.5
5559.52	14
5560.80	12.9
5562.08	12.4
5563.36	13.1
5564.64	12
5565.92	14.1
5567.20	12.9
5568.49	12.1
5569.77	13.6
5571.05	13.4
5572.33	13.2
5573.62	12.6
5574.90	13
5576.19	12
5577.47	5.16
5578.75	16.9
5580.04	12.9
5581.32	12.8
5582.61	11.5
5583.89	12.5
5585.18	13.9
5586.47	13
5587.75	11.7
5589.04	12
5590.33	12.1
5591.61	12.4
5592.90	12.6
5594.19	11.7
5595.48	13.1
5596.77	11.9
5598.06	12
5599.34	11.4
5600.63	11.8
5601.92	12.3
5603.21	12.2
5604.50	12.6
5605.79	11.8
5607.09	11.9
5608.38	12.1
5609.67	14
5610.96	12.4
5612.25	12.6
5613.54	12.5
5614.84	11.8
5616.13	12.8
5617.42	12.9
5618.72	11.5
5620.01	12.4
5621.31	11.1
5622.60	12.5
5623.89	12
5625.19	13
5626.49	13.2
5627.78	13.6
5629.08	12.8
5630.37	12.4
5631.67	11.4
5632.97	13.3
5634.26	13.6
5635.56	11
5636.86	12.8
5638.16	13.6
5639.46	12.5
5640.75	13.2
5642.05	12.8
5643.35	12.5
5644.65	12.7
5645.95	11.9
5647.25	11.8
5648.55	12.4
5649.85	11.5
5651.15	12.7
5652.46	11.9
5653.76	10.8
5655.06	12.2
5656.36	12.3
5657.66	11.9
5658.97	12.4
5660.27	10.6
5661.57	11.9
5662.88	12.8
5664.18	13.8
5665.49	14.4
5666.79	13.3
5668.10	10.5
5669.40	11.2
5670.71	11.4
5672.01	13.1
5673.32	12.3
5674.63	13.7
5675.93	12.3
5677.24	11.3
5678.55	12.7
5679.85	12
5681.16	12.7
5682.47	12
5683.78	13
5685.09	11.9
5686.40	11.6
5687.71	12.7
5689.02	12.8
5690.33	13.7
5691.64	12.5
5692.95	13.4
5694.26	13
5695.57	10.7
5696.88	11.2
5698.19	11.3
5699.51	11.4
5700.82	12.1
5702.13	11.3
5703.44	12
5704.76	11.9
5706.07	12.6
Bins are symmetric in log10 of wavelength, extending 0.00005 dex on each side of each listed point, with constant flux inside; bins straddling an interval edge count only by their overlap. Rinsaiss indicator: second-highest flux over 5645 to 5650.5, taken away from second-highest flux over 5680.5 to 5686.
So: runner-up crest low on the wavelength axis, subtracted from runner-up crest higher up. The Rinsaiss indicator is 0.80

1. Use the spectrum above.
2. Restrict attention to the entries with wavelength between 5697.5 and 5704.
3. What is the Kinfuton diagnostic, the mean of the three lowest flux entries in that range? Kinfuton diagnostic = 11.3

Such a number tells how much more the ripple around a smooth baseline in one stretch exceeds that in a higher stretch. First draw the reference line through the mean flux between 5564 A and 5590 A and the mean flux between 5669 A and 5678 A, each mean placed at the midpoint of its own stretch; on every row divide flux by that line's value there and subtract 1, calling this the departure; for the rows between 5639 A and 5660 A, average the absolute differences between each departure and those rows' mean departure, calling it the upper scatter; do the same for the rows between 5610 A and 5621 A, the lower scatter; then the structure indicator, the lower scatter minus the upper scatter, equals -0.0068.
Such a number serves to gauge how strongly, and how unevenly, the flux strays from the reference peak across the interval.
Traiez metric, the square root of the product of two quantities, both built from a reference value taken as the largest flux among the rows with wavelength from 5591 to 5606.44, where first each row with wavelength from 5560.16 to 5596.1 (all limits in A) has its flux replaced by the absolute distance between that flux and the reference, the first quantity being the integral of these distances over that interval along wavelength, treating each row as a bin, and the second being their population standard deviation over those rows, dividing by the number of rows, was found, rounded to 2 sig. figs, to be 7.4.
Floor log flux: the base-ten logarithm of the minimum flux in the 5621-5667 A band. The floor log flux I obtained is 1.03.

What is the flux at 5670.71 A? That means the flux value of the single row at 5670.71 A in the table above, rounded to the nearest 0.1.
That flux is 11.4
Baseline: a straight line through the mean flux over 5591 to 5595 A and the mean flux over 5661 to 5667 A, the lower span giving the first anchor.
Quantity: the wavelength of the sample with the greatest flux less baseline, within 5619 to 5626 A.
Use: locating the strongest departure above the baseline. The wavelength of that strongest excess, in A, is 5625.19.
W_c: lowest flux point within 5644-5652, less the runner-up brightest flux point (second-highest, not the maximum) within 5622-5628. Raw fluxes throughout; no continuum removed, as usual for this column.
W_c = -1.7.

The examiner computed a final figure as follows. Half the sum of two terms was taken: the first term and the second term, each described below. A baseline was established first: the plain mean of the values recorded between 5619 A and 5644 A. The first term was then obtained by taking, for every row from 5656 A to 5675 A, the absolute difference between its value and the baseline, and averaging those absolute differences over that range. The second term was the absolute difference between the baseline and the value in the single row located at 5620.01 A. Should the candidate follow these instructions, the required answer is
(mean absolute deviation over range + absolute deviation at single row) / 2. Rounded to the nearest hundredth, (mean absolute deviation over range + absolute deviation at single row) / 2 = 0.59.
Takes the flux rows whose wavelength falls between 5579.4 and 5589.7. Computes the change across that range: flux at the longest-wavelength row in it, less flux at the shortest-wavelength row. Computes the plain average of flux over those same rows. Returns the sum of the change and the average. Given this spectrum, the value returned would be 11.6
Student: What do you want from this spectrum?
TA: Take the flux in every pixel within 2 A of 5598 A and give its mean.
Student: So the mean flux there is 11.8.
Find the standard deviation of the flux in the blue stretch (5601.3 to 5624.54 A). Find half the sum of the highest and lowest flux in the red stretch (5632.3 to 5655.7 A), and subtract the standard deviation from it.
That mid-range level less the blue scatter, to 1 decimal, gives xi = 11.6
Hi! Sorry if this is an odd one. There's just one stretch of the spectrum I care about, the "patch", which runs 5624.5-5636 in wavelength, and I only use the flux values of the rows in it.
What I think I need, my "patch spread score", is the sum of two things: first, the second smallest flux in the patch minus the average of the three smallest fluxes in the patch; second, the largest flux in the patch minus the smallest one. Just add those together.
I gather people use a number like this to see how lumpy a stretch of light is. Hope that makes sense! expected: 2.4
